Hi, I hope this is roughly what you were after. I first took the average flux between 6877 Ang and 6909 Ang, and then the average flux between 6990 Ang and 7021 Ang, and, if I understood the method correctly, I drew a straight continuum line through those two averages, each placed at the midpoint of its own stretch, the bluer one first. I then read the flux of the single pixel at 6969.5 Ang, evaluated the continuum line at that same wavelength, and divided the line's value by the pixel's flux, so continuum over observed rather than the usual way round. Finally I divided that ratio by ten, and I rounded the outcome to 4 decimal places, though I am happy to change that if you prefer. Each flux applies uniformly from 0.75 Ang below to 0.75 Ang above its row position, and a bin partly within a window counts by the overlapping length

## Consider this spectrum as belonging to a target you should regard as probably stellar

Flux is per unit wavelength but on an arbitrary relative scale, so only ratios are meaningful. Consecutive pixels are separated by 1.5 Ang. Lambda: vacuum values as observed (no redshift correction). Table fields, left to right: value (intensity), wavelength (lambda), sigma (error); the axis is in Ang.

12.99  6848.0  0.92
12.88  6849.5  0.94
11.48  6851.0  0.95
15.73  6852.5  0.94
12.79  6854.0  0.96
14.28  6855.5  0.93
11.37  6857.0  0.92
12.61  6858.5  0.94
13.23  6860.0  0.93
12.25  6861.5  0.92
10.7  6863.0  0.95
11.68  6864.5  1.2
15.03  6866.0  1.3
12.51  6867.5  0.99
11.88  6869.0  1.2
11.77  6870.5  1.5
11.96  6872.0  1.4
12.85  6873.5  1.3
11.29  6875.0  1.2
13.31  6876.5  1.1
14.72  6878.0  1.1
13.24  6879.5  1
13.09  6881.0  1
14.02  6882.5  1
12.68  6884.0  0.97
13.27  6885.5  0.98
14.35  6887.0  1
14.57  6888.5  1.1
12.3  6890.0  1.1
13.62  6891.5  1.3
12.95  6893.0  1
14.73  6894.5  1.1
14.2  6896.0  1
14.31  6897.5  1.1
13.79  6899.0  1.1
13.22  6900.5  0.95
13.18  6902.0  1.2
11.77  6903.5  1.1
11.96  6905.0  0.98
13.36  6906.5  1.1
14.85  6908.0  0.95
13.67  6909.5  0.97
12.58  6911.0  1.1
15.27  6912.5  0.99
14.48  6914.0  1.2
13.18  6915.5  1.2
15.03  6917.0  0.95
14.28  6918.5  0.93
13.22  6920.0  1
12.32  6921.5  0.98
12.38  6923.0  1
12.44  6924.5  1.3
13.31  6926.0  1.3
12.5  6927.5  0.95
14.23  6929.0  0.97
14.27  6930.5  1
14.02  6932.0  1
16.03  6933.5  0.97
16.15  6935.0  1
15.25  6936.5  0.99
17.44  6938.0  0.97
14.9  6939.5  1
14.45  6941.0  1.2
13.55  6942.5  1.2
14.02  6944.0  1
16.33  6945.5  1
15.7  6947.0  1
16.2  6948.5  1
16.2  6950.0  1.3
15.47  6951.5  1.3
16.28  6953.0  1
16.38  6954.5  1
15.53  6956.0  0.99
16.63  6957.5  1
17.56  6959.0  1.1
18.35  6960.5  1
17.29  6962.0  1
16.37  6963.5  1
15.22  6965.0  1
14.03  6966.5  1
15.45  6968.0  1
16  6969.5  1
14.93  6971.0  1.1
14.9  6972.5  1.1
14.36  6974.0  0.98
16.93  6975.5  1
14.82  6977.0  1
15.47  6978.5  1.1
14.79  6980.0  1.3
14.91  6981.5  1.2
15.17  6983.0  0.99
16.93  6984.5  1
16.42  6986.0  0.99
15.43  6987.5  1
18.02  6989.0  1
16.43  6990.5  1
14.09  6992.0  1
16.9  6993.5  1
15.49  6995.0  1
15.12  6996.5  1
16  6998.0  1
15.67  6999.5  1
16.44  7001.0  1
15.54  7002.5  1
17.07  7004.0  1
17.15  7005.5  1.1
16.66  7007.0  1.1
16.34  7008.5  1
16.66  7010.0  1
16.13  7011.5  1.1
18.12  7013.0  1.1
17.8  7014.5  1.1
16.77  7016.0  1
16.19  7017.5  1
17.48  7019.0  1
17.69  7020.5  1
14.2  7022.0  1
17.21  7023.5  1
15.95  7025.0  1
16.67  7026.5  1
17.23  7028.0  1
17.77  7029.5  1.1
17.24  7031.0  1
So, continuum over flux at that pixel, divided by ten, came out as 0.0970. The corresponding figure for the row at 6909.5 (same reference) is 0.1021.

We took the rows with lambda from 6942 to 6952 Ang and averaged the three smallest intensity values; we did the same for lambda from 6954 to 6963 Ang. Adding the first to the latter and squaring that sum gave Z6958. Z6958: 932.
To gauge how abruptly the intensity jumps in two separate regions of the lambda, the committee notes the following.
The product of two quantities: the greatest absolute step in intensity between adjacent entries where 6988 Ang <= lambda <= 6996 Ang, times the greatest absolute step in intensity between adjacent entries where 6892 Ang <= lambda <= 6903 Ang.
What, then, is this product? 5.0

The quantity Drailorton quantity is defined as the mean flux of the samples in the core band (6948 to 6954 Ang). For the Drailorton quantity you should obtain 16.0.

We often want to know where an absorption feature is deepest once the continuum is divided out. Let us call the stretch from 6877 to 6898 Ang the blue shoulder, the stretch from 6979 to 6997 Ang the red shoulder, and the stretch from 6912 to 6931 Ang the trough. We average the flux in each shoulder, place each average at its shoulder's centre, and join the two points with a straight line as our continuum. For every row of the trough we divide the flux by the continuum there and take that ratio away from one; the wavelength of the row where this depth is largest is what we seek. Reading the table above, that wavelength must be 6921.5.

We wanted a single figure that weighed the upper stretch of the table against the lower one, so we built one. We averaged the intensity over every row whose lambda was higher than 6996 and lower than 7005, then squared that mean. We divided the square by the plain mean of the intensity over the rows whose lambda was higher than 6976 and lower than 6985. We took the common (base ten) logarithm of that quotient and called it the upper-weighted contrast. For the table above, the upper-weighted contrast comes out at 1.22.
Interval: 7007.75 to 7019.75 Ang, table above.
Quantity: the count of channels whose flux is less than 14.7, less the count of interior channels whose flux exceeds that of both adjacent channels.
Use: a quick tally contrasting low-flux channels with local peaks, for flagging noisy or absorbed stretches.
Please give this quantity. -2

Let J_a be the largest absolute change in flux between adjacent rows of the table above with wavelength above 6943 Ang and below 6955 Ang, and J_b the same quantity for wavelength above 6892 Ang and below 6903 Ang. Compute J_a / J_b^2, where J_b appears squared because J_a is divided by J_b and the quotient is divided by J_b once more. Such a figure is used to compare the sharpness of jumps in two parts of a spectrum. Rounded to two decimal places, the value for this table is 0.73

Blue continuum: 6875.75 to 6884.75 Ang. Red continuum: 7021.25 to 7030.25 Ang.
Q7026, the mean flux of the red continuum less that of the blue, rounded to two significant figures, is 3.0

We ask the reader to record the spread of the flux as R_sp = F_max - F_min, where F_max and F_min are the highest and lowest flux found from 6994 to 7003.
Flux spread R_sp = 1.32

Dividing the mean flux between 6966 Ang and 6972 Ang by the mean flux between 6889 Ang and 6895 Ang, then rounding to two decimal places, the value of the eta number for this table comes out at 1.13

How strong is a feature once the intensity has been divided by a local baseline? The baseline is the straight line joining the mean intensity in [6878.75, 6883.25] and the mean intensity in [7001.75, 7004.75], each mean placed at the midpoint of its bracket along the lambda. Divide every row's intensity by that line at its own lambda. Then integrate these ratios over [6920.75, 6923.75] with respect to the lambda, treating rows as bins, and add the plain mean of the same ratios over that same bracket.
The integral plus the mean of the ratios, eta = 3.4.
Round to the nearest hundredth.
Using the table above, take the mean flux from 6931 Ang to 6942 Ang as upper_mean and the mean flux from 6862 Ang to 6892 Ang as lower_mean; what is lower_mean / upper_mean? 0.84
